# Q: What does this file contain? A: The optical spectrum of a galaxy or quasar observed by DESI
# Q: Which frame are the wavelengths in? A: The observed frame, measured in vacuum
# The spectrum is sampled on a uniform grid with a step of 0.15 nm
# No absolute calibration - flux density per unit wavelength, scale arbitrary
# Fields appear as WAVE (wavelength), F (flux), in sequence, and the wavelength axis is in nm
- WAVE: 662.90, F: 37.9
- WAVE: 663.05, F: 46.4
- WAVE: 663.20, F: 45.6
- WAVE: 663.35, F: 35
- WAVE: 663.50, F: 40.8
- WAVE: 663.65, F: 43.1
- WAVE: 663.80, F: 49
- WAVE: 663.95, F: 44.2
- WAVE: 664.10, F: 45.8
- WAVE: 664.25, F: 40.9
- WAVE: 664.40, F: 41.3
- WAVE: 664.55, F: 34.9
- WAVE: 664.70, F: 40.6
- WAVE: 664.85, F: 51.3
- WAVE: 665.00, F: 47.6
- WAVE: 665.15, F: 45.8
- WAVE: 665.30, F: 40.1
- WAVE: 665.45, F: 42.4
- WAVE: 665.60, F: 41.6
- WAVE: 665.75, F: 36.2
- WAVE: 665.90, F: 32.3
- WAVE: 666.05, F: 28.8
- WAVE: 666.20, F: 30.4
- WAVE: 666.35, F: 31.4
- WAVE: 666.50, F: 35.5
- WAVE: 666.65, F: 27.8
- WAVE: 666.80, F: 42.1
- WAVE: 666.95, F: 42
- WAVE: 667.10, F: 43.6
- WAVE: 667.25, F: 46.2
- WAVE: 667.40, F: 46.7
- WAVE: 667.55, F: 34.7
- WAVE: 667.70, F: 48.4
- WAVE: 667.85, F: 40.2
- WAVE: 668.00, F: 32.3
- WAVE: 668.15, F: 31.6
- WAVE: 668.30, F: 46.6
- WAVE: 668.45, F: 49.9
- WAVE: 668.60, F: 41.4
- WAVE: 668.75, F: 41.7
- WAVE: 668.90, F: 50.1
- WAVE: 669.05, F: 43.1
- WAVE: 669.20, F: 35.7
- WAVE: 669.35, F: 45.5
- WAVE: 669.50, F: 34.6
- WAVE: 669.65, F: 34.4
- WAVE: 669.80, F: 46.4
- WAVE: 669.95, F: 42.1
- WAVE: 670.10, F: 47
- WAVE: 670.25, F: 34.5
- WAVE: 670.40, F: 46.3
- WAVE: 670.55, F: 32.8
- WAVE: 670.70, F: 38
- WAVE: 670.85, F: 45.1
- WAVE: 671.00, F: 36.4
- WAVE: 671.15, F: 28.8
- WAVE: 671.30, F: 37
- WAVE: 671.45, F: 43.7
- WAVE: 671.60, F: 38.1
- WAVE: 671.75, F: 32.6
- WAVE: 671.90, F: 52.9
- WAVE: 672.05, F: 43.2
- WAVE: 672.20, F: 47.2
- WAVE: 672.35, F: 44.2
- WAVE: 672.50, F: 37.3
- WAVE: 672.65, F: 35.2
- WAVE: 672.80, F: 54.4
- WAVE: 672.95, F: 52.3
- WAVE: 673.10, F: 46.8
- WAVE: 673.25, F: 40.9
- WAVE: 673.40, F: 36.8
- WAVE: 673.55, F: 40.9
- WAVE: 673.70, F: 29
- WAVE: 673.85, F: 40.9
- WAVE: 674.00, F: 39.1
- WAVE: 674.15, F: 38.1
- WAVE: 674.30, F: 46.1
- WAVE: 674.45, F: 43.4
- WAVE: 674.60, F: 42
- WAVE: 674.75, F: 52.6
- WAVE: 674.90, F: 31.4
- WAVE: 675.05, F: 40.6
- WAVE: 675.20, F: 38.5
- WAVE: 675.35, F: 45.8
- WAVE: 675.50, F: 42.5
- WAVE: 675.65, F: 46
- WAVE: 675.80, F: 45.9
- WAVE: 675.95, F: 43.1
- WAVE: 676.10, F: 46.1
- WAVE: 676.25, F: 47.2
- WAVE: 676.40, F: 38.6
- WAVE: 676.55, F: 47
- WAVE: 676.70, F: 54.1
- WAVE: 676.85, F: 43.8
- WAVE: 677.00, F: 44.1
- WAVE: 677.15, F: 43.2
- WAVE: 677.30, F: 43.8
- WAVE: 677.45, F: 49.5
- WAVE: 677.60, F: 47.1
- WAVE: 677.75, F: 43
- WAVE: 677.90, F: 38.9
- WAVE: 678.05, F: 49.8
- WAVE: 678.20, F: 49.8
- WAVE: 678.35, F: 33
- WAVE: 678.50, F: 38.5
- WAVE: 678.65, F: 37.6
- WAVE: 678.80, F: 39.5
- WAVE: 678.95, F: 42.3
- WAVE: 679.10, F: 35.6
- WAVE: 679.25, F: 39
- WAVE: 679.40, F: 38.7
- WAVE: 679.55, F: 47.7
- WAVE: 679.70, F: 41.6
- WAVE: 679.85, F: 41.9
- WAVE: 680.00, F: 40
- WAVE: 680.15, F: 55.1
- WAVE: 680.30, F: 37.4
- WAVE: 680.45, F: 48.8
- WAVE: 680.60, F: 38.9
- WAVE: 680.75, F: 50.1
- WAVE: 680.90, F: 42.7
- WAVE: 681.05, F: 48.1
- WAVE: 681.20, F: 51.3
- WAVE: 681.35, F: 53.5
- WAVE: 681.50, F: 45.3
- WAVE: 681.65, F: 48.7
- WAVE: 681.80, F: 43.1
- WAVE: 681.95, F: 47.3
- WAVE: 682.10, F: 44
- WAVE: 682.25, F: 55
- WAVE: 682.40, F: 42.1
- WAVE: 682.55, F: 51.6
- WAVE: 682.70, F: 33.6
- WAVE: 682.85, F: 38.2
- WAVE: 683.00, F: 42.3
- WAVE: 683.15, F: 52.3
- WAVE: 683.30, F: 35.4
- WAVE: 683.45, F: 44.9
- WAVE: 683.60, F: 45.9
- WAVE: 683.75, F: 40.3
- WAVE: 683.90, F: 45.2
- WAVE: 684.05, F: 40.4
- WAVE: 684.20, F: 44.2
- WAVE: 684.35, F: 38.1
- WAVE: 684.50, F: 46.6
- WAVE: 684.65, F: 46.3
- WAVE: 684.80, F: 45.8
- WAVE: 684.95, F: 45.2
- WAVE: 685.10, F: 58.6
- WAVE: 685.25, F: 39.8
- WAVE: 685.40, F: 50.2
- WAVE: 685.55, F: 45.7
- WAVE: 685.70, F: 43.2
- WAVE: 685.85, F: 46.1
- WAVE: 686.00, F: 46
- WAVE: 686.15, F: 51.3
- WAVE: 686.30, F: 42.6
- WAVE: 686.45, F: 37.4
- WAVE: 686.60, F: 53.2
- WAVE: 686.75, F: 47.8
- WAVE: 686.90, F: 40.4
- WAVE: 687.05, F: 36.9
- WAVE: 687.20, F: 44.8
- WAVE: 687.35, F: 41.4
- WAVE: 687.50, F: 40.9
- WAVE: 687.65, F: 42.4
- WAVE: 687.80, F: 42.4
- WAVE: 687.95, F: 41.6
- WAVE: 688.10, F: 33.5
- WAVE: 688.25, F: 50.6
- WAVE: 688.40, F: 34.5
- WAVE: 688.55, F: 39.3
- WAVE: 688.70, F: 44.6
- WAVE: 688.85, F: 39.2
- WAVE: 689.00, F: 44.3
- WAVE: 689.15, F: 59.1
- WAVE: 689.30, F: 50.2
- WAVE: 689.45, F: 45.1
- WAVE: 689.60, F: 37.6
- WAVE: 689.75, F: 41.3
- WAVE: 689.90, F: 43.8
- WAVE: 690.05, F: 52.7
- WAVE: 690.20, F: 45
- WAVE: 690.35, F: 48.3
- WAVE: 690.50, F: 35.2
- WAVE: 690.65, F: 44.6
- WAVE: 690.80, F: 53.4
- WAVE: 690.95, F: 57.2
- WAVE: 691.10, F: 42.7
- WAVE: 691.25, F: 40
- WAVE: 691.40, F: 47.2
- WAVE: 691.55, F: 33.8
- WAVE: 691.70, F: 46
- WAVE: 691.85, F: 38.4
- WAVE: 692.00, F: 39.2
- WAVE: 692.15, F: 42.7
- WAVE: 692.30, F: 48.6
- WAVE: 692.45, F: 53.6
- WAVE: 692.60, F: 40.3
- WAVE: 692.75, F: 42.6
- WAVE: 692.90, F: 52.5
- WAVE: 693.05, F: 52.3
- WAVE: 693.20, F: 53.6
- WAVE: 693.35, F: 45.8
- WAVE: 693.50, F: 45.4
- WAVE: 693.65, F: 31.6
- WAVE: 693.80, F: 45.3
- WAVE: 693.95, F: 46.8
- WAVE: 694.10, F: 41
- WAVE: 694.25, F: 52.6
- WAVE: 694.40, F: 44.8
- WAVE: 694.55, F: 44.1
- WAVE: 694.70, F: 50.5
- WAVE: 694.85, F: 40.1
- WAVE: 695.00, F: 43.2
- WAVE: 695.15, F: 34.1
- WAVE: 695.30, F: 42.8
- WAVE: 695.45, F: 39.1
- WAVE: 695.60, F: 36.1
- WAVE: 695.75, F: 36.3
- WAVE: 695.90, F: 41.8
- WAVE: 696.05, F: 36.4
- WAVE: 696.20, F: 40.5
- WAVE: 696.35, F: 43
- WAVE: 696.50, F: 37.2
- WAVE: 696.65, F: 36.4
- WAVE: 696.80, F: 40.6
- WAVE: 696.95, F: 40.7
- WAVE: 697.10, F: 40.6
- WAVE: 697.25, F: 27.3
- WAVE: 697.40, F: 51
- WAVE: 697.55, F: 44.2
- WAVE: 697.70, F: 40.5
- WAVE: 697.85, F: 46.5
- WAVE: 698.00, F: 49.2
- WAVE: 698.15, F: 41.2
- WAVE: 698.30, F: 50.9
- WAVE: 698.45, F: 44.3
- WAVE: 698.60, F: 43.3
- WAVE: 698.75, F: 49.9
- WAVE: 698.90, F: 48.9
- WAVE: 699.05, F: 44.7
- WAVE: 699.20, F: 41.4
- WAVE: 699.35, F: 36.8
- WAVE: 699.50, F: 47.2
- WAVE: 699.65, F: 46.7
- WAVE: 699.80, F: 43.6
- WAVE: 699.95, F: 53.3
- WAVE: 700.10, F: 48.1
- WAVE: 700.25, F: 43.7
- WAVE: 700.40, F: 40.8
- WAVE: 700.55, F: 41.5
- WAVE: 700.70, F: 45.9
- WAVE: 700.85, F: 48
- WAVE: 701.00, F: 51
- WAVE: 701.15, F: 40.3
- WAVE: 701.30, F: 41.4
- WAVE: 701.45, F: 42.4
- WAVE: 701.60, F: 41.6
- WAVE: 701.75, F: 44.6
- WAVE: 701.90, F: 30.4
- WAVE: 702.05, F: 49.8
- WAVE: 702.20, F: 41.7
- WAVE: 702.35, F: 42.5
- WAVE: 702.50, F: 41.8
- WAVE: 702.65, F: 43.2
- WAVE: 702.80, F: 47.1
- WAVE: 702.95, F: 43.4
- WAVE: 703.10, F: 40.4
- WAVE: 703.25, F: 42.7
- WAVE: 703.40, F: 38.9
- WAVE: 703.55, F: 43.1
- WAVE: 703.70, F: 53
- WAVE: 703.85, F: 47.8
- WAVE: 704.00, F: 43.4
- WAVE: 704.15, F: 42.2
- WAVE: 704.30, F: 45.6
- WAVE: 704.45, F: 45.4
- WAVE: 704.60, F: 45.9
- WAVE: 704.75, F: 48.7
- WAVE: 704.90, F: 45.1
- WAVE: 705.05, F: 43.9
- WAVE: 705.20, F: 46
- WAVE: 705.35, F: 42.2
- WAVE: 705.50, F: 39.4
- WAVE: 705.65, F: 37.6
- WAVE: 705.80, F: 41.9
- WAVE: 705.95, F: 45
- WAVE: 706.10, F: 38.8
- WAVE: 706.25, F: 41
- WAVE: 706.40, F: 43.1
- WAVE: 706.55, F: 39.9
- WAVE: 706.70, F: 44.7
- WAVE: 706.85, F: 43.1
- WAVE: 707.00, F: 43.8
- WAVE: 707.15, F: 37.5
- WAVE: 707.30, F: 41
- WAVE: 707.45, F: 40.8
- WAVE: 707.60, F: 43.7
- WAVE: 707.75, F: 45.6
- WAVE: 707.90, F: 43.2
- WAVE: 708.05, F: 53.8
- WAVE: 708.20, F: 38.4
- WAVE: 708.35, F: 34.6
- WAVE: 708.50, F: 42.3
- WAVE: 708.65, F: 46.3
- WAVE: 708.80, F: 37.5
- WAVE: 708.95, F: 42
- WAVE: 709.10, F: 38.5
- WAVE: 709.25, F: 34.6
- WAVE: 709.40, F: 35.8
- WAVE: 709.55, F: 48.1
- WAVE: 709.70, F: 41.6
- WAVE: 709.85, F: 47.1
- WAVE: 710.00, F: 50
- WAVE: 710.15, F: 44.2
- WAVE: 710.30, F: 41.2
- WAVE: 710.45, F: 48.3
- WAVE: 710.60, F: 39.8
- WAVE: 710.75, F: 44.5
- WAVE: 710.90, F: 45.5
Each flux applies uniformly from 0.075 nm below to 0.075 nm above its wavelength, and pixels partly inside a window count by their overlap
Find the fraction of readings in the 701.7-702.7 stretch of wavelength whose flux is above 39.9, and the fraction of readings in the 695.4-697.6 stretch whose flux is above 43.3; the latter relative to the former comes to 0.2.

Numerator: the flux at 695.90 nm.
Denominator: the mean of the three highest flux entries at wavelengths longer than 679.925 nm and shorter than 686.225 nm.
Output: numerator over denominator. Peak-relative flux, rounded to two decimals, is 0.74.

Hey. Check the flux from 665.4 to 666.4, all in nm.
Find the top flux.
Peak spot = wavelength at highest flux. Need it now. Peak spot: 665.45 nm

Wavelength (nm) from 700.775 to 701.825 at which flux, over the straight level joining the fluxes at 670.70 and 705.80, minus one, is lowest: 701.15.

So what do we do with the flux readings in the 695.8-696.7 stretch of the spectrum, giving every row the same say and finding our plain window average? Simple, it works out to 39.2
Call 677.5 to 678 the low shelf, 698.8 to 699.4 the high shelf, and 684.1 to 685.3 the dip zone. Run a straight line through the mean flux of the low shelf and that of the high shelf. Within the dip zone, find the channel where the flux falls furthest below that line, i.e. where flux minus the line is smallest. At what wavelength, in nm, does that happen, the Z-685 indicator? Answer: 684.35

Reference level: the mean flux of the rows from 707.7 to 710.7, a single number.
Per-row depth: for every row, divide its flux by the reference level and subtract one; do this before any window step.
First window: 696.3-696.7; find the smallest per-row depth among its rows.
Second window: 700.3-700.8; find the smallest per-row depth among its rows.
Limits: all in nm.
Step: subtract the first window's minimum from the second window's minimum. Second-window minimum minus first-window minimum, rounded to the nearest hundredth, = 0.10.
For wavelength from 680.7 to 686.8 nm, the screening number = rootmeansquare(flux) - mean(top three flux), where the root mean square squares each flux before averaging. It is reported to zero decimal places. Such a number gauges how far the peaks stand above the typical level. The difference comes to -10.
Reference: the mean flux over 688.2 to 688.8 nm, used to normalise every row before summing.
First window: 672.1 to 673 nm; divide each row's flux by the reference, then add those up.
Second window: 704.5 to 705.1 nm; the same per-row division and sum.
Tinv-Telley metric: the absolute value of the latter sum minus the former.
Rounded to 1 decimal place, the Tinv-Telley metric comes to 2.1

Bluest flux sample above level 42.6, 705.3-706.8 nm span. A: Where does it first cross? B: 705.95 nm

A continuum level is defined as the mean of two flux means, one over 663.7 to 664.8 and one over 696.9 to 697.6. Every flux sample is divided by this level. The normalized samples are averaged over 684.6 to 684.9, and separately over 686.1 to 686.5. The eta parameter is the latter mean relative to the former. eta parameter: 0.95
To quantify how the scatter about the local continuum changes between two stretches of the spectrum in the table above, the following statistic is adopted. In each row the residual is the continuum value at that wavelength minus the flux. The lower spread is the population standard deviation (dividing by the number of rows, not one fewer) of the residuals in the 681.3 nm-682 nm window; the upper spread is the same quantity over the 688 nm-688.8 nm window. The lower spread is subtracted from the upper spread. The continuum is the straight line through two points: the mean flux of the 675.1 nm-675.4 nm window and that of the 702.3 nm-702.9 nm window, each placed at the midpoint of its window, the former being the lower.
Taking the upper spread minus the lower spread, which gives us 2.9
